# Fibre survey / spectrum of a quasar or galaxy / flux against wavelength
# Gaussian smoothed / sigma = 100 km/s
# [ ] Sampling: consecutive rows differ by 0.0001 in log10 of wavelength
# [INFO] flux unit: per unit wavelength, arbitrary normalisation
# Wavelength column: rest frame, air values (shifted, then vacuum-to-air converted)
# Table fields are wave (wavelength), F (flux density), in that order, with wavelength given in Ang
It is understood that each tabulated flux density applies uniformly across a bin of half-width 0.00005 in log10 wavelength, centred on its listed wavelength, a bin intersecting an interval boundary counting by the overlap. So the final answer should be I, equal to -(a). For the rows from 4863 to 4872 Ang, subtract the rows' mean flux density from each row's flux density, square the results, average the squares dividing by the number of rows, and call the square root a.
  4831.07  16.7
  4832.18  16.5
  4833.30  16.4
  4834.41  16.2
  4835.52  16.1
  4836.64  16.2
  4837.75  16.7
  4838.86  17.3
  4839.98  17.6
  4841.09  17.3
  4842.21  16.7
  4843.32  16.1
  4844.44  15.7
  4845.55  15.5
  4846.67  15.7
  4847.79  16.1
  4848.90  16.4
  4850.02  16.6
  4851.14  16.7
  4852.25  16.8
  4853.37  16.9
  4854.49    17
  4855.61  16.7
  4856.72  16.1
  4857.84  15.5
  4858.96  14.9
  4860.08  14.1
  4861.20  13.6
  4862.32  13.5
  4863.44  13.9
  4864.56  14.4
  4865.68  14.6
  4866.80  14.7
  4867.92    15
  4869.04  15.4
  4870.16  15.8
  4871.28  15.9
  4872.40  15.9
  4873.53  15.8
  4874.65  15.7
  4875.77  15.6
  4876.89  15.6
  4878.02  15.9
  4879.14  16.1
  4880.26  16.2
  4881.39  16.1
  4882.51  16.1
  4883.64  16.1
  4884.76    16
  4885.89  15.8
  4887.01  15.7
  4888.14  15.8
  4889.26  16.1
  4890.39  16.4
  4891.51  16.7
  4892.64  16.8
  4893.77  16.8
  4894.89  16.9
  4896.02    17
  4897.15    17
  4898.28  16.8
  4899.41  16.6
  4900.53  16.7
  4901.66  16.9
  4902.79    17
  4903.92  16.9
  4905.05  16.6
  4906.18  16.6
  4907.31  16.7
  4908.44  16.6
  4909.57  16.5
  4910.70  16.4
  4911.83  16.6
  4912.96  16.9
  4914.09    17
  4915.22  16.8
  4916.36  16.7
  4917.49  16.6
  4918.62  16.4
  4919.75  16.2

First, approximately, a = 0.7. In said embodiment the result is -0.7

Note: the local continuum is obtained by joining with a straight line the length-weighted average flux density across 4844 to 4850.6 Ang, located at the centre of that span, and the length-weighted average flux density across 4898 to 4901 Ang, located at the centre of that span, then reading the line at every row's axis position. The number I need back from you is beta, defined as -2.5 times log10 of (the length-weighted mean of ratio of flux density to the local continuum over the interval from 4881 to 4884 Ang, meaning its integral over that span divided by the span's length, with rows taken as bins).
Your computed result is 0.027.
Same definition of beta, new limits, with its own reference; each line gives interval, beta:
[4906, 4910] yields 0.015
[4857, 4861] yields 0.096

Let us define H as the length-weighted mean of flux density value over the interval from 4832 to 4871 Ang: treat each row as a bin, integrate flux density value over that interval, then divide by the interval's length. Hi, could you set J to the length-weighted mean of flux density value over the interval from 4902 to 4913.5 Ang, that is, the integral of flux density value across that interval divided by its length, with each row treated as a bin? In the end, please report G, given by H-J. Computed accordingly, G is -0.8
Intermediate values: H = 15.8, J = 16.7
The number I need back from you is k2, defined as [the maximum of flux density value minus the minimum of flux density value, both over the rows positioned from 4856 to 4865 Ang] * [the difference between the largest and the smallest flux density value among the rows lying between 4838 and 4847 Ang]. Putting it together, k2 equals 5.46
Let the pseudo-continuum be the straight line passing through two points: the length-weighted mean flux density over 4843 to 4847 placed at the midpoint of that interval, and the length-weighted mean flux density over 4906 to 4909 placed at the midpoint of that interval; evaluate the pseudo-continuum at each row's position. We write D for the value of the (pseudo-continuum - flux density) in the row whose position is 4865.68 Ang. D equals 1.42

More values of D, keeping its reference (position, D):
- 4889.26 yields 0.27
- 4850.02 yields -0.81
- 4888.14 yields 0.55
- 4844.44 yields 0.01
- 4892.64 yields -0.38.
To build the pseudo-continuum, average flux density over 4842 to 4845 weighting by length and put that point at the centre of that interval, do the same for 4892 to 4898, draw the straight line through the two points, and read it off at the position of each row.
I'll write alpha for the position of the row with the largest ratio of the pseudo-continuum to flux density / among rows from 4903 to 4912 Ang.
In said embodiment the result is 4910.70 Ang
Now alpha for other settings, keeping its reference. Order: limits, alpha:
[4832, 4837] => 4835.52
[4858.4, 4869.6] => 4862.32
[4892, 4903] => 4899.41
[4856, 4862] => 4861.20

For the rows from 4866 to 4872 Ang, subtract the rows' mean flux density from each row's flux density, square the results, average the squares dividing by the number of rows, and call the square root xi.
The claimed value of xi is 0.46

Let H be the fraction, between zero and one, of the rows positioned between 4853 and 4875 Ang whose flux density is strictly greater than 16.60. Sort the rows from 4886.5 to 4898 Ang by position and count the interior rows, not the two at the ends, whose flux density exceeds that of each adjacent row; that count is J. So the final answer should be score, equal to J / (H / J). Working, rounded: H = 0.15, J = 0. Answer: 0.0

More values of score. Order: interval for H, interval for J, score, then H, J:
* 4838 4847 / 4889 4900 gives 0.0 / 0.50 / 0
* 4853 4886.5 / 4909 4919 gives 10.0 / 0.10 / 1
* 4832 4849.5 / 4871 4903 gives 3.2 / 0.31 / 1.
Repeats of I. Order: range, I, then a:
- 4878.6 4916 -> -0.4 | 0.4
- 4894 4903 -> -0.1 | 0.1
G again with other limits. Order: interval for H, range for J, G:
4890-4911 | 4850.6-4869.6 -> 1.5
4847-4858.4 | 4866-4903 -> 0.3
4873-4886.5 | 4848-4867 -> 0.5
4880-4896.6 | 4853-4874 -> 1.1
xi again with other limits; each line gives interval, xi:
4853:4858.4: 0.56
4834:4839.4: 0.45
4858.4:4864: 0.50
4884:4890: 0.15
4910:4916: 0.22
